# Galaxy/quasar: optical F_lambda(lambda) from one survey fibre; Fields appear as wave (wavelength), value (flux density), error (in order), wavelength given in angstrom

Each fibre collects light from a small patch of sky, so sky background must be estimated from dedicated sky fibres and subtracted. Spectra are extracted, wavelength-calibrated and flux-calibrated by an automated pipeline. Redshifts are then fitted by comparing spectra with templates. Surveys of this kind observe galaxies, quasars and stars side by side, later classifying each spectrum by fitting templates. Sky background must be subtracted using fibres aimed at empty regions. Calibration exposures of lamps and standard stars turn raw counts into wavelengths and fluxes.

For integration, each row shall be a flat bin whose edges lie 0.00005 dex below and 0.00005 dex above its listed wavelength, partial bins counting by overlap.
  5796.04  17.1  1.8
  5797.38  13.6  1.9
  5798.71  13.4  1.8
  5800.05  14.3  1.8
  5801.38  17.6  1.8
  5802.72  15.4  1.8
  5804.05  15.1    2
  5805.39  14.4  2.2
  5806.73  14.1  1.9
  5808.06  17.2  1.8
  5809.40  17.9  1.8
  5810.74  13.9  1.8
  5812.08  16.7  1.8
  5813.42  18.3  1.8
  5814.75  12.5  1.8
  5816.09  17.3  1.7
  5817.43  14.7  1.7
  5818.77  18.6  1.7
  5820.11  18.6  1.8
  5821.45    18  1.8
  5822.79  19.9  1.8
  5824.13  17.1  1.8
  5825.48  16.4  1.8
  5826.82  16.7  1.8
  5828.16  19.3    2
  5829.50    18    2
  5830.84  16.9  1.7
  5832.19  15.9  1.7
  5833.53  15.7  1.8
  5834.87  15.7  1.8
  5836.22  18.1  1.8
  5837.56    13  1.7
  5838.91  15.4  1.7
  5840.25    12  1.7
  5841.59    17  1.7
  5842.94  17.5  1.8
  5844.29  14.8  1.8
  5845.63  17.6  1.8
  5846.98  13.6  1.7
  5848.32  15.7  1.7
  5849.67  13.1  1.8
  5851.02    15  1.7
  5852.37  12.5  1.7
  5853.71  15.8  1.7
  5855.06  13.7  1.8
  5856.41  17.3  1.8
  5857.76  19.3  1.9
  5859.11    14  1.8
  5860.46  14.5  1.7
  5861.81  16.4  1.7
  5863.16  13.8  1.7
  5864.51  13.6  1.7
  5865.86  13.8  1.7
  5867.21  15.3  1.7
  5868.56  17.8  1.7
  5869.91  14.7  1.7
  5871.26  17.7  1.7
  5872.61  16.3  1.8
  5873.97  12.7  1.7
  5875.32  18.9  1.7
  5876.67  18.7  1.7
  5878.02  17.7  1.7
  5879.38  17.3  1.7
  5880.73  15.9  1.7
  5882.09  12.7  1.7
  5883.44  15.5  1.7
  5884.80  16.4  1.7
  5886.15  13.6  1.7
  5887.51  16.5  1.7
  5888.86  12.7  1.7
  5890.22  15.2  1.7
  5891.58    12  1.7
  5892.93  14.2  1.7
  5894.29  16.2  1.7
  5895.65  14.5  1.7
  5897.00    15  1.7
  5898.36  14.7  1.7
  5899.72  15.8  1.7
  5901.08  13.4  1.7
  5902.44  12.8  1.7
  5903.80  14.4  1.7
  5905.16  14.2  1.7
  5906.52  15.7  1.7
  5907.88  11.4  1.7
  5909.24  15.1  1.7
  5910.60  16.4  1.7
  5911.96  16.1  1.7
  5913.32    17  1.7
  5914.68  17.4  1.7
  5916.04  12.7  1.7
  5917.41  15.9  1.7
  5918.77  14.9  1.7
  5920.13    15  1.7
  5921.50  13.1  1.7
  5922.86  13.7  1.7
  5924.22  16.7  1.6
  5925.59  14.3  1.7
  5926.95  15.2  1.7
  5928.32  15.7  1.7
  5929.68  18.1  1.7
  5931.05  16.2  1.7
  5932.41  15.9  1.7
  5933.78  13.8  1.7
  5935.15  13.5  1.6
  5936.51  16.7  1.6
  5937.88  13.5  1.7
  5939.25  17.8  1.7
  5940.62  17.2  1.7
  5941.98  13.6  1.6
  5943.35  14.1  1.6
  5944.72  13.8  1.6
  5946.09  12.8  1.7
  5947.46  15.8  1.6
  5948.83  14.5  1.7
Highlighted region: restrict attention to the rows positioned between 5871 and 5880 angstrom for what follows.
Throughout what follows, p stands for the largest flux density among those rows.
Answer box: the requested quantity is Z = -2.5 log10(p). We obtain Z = -3.19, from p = 18.9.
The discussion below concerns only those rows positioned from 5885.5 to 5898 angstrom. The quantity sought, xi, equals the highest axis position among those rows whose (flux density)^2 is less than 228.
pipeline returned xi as 5897.00 angstrom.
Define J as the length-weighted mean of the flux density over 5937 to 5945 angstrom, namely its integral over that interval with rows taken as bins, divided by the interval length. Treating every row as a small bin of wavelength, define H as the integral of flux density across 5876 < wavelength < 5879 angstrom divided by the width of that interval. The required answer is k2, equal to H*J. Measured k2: 273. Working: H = 18.1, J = 15.1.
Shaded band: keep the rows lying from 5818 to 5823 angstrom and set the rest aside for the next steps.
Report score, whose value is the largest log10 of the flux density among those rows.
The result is 1.30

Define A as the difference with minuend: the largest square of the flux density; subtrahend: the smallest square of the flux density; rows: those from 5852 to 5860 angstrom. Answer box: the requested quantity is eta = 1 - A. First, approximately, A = 216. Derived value -215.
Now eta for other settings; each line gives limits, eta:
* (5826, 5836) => -125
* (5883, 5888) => -86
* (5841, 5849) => -124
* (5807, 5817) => -178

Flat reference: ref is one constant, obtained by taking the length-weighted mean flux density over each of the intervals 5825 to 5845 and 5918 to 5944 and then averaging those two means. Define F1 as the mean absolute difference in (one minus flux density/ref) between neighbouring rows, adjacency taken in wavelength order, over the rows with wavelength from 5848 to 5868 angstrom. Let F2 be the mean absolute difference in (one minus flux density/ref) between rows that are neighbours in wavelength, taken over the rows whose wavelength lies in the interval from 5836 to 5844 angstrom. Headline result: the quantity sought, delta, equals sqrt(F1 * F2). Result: 0.170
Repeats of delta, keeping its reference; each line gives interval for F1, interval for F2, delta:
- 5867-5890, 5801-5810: 0.110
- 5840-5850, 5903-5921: 0.143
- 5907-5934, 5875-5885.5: 0.098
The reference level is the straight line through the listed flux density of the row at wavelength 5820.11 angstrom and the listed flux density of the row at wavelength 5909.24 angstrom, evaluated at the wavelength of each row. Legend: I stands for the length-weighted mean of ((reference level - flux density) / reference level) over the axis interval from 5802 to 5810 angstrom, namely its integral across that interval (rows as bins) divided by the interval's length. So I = 0.18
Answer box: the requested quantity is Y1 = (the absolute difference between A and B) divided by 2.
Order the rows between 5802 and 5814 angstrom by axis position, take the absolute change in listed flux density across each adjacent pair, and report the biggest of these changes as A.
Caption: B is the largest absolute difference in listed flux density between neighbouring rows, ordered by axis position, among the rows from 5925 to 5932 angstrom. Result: 0.8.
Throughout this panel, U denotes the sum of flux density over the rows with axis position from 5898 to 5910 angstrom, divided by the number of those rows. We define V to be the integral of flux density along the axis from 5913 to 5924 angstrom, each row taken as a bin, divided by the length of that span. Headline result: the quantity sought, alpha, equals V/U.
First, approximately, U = 14.2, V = 15.0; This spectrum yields 1.06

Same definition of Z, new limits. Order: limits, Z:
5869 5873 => -3.12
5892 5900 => -3.02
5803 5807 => -2.95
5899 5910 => -3.00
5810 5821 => -3.17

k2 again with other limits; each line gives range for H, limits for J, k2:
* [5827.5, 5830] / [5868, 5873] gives 311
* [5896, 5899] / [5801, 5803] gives 245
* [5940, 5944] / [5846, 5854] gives 215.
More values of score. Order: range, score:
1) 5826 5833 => 1.29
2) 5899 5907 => 1.20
